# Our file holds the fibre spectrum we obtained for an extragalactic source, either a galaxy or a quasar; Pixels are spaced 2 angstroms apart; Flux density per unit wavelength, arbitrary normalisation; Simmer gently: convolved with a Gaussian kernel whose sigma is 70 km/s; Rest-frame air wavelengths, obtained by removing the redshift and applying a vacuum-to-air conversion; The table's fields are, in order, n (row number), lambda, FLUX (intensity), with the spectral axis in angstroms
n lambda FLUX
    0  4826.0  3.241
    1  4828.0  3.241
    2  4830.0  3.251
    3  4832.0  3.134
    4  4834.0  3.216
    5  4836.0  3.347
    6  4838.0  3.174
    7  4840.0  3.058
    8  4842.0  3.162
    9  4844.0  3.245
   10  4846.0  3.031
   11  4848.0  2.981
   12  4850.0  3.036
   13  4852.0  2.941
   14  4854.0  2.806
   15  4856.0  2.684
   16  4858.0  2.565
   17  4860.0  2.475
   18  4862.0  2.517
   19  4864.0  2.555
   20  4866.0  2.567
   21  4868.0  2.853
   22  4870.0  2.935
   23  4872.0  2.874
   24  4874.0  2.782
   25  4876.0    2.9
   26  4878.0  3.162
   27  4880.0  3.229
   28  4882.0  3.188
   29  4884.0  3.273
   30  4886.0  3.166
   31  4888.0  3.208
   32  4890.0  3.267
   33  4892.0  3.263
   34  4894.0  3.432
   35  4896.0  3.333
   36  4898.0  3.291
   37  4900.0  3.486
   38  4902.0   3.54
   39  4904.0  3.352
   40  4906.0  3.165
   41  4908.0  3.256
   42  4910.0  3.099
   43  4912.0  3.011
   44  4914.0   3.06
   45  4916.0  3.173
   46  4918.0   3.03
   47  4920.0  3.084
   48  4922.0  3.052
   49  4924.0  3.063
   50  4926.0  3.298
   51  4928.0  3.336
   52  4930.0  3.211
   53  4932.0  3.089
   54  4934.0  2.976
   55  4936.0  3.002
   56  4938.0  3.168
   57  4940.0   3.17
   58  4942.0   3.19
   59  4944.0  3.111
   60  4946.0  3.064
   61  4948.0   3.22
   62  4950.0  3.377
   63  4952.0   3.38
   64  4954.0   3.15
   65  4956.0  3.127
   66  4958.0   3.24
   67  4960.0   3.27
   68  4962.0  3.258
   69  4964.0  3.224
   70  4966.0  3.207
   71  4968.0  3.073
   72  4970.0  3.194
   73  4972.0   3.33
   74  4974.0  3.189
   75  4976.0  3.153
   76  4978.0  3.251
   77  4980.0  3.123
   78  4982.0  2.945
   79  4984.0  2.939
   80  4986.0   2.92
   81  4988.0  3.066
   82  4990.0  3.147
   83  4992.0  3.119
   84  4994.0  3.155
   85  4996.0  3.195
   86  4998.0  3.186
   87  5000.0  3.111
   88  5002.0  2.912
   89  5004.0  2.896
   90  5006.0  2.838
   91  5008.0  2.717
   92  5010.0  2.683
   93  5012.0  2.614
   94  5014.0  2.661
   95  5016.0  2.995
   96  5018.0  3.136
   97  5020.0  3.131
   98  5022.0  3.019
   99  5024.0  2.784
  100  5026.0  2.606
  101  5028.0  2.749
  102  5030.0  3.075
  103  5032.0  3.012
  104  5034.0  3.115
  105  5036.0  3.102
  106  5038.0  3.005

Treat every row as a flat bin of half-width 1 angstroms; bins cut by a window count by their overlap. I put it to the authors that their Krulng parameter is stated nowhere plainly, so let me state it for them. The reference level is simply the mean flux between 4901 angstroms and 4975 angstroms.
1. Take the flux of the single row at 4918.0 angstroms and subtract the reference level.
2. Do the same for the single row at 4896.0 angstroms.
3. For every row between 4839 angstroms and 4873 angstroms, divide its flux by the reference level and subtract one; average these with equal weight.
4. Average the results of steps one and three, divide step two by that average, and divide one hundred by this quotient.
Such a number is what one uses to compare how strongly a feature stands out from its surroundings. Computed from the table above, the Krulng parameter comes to -86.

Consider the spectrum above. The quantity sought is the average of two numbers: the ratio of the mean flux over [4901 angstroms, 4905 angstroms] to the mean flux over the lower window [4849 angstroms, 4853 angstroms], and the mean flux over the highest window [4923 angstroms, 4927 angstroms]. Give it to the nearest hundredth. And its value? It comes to 2.17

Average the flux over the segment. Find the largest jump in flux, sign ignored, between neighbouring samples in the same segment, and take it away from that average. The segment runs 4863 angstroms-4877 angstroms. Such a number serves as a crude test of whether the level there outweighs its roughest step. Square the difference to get 6.2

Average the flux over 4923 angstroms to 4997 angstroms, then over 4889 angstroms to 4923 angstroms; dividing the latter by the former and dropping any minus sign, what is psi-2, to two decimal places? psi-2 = 1.02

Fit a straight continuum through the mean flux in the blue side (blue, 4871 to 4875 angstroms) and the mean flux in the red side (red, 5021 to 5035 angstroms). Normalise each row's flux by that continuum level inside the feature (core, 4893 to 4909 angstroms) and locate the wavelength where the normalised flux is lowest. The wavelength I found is 4906.0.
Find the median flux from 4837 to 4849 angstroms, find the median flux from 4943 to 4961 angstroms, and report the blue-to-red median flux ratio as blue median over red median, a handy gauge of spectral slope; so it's 0.97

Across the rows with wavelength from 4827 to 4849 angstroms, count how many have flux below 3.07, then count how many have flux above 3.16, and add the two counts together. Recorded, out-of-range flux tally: 10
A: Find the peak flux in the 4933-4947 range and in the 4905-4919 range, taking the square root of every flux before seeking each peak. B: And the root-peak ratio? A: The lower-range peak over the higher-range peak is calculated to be 1.01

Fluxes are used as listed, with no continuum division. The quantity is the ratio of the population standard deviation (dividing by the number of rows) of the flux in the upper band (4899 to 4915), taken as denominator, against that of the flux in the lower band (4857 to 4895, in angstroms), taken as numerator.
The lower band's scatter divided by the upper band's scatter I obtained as 1.64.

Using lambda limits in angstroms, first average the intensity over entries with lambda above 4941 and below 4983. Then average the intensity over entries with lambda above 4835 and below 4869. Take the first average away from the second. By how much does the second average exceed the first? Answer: -0.3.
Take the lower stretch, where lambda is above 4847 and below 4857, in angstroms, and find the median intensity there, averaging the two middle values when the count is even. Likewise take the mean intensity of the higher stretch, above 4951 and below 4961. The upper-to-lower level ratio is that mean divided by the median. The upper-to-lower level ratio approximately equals 1.10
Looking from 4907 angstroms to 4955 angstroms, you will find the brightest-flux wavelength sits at 4952.0 angstroms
